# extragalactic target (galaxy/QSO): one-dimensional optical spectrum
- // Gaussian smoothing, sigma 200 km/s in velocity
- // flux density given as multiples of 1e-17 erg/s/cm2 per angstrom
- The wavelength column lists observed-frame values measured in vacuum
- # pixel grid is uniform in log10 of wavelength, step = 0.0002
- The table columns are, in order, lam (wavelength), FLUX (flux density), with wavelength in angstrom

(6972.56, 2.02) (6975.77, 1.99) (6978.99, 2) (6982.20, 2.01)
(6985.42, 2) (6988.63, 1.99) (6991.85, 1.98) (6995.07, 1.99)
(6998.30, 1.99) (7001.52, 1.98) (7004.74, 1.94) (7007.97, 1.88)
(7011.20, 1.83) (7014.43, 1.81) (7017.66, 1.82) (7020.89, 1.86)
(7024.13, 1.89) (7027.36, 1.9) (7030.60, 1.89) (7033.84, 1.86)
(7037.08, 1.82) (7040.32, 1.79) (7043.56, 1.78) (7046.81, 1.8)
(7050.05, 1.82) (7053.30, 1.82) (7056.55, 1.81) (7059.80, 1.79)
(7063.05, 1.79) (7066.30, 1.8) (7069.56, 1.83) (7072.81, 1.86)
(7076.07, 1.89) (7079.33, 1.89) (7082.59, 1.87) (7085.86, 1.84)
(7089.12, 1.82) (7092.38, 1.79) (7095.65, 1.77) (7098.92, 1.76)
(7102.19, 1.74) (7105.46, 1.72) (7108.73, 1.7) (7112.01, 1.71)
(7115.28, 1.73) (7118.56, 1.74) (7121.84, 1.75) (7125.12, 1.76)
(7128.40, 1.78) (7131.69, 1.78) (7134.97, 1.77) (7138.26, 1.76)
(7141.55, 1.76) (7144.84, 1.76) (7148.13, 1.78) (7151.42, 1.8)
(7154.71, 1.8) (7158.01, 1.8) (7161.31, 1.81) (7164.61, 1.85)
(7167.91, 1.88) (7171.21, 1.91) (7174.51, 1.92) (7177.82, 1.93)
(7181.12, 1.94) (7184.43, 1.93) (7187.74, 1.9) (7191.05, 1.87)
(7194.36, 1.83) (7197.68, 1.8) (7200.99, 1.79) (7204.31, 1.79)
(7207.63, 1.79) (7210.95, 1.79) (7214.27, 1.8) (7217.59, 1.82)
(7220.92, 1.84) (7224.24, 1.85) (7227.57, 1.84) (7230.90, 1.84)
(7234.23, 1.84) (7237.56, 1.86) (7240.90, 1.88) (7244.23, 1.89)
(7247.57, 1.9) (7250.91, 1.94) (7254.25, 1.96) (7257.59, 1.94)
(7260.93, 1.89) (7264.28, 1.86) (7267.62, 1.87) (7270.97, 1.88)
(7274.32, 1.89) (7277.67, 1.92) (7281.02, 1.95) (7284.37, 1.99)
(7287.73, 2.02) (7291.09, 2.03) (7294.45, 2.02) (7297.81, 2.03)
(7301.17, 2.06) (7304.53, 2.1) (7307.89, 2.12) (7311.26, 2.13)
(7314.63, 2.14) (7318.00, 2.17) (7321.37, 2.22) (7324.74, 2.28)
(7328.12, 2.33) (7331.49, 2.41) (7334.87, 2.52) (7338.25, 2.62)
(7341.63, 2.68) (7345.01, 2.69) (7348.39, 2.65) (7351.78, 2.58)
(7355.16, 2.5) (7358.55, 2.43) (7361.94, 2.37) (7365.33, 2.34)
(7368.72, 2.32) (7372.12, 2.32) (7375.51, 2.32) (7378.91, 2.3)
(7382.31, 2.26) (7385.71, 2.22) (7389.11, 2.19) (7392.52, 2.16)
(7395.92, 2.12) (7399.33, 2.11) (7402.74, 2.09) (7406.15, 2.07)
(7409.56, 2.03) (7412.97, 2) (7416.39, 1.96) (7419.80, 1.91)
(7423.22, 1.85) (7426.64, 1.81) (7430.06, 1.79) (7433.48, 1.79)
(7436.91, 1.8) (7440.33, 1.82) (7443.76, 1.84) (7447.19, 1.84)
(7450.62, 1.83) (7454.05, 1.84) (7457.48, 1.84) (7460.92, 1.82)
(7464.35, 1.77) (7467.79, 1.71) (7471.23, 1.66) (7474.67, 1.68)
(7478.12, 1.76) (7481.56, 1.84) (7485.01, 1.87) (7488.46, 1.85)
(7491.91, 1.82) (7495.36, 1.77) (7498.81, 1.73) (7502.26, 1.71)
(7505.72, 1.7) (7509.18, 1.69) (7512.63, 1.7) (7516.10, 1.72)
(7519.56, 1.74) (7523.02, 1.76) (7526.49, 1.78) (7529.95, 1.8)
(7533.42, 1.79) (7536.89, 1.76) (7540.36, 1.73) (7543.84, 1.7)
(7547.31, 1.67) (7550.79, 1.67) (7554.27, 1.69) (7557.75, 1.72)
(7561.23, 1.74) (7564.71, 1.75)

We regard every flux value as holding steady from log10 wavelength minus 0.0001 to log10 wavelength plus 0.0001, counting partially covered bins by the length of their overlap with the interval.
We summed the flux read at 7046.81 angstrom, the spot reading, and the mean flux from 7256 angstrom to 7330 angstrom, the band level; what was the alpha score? 3.84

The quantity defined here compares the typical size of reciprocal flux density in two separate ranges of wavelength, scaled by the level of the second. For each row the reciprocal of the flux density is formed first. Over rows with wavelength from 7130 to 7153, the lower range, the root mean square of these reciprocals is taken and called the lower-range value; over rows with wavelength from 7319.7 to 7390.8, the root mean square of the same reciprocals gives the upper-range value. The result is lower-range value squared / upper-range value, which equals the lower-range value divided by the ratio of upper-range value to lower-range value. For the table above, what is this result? 0.76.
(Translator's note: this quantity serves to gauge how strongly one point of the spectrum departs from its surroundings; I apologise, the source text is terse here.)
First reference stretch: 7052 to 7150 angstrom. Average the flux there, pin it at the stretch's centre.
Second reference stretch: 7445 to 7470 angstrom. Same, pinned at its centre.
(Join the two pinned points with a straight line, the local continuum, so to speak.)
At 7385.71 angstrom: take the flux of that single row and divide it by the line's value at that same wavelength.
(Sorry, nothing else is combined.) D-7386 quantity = 1.23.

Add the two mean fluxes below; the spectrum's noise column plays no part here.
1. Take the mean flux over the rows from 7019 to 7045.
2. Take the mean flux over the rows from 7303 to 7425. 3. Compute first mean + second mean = 4.11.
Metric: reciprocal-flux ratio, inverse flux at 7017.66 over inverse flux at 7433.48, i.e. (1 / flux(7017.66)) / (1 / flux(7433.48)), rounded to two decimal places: 0.98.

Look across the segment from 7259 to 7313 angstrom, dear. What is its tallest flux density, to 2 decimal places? 2.13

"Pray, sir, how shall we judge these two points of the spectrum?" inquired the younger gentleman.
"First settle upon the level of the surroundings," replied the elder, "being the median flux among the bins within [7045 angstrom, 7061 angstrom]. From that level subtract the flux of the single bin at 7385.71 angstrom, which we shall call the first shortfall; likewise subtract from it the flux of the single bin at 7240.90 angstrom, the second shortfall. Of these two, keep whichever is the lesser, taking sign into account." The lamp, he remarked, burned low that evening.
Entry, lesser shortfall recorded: -0.41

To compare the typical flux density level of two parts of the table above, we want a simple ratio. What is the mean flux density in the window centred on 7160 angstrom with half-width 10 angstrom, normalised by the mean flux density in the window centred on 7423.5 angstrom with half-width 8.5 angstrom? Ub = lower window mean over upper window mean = 0.98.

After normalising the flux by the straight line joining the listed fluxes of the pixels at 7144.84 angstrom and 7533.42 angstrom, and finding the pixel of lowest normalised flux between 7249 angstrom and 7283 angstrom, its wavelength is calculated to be 7264.28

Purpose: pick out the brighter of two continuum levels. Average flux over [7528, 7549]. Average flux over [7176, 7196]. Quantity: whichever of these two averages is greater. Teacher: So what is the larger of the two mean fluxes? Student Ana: 1.90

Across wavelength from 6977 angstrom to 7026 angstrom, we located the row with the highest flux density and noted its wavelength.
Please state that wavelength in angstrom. 6982.20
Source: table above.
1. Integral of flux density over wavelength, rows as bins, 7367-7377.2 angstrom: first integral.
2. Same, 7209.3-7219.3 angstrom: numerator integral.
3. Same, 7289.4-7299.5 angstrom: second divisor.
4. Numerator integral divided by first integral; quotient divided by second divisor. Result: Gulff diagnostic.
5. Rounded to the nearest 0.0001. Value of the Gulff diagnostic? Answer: 0.0372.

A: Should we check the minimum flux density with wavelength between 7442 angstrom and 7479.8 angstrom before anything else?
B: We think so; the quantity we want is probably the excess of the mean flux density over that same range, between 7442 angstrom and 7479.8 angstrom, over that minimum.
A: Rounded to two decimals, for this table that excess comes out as 0.12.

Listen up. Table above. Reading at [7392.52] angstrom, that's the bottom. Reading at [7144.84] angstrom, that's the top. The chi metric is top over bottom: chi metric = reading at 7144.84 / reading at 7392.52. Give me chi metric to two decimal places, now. 0.81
